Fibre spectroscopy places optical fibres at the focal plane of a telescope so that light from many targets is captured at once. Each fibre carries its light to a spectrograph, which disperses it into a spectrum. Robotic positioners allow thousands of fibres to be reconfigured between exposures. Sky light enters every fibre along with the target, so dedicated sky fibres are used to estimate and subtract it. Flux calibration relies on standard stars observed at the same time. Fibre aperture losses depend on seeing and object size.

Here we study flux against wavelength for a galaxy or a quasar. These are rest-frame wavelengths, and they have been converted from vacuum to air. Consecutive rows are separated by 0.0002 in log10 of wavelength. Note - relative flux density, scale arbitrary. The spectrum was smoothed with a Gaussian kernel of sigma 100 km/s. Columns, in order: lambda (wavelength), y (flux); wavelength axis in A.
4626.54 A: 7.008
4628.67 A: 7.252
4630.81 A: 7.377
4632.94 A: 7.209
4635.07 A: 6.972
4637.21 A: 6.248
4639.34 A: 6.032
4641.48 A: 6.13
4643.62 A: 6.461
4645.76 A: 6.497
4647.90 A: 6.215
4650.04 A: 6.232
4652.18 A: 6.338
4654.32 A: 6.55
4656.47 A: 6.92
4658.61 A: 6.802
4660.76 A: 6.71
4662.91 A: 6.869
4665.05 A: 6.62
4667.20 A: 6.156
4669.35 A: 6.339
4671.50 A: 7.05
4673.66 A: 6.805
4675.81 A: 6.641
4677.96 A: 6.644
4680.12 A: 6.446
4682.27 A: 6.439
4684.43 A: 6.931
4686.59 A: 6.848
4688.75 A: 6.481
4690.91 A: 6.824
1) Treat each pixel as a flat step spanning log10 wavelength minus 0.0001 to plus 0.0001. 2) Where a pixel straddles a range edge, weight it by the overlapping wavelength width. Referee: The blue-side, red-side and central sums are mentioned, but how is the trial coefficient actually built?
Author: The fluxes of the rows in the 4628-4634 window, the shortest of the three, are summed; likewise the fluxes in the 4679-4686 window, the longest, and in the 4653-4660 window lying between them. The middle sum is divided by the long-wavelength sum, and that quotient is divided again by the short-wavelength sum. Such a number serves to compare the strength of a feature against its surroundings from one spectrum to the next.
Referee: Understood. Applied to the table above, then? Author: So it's 0.047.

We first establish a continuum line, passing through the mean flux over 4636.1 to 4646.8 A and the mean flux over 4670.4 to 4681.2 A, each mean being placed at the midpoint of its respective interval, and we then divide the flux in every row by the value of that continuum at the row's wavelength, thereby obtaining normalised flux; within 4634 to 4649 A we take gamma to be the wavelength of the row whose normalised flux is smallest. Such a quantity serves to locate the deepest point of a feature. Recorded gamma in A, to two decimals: 4639.34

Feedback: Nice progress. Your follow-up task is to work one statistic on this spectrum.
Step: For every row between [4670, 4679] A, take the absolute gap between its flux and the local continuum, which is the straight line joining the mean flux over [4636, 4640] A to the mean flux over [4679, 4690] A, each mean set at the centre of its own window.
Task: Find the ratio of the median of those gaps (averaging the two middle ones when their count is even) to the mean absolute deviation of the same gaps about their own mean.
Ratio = 1.2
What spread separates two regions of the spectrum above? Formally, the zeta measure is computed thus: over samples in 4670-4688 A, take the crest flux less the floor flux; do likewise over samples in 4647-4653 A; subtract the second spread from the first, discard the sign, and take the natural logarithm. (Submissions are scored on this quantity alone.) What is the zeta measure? -0.7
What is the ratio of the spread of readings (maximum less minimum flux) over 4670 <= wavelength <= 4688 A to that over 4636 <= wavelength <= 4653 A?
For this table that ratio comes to 1.3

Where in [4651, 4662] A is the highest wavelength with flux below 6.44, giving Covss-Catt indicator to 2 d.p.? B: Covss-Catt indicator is 4652.18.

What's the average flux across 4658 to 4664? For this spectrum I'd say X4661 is 6.79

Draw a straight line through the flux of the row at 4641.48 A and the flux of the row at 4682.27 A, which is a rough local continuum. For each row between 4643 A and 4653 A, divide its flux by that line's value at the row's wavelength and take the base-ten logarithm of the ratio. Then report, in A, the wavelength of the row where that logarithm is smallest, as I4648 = 4647.90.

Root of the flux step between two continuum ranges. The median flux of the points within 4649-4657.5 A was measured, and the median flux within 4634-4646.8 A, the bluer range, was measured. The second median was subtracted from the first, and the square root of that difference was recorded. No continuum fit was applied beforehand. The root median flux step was 0.30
